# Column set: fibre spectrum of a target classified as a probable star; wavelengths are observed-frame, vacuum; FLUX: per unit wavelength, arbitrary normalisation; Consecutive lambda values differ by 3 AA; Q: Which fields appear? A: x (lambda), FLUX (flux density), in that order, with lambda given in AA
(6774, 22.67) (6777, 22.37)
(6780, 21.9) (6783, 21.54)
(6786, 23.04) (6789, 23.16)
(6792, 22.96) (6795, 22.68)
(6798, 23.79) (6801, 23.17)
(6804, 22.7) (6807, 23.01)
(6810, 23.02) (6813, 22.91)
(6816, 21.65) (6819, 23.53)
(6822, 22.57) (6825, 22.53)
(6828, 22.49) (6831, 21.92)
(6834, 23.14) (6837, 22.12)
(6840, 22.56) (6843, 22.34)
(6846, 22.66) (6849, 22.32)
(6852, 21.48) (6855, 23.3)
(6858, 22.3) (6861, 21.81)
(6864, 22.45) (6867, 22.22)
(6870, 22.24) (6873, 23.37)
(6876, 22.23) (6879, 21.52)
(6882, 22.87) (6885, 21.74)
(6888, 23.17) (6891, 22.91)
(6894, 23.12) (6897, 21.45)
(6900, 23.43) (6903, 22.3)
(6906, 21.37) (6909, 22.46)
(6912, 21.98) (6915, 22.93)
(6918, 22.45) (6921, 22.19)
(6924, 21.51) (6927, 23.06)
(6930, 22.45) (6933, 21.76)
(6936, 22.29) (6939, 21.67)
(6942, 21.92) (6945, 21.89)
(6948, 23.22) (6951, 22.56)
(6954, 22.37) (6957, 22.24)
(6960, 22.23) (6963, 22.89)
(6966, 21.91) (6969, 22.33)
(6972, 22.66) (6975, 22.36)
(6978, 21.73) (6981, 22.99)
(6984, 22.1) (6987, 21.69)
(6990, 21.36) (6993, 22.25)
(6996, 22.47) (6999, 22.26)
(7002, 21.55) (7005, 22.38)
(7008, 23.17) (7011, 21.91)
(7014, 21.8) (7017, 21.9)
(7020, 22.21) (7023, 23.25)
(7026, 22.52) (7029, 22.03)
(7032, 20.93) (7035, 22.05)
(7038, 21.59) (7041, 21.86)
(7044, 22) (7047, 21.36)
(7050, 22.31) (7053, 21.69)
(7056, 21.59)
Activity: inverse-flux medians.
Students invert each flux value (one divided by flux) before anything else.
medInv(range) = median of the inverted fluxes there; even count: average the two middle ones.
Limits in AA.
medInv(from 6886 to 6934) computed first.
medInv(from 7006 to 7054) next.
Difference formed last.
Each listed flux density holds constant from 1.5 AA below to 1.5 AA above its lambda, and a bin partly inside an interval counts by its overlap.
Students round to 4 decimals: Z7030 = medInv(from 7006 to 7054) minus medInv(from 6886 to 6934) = 0.0010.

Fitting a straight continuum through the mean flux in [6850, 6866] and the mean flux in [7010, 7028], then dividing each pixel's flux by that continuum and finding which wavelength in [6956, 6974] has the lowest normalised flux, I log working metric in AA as 6966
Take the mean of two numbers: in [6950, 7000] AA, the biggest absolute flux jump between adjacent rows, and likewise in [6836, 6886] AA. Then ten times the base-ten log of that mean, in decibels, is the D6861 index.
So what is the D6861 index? 1.88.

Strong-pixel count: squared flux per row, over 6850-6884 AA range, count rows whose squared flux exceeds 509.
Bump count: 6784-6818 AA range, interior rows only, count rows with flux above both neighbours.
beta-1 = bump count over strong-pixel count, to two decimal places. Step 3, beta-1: 1.00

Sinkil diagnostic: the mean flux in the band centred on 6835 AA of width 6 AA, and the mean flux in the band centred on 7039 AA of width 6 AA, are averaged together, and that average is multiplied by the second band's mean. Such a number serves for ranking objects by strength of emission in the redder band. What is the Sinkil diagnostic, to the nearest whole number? 482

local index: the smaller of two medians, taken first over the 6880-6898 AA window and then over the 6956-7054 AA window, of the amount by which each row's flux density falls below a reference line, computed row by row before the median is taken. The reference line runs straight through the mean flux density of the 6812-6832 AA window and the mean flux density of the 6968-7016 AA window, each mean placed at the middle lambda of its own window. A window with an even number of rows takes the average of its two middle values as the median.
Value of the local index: -0.50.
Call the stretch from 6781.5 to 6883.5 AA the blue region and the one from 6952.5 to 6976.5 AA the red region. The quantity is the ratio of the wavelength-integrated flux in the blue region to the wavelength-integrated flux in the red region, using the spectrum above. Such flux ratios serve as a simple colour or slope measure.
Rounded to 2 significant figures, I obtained 4.3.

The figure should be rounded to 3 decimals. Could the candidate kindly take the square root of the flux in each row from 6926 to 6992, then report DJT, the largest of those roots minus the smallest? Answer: 0.197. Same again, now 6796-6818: 0.225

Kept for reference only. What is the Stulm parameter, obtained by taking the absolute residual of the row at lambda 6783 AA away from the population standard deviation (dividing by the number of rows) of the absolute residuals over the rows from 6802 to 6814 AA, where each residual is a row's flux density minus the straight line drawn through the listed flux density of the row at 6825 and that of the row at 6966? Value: -1.0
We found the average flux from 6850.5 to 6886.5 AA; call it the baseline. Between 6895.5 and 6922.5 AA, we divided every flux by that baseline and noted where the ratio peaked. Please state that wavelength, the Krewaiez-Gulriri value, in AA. 6900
